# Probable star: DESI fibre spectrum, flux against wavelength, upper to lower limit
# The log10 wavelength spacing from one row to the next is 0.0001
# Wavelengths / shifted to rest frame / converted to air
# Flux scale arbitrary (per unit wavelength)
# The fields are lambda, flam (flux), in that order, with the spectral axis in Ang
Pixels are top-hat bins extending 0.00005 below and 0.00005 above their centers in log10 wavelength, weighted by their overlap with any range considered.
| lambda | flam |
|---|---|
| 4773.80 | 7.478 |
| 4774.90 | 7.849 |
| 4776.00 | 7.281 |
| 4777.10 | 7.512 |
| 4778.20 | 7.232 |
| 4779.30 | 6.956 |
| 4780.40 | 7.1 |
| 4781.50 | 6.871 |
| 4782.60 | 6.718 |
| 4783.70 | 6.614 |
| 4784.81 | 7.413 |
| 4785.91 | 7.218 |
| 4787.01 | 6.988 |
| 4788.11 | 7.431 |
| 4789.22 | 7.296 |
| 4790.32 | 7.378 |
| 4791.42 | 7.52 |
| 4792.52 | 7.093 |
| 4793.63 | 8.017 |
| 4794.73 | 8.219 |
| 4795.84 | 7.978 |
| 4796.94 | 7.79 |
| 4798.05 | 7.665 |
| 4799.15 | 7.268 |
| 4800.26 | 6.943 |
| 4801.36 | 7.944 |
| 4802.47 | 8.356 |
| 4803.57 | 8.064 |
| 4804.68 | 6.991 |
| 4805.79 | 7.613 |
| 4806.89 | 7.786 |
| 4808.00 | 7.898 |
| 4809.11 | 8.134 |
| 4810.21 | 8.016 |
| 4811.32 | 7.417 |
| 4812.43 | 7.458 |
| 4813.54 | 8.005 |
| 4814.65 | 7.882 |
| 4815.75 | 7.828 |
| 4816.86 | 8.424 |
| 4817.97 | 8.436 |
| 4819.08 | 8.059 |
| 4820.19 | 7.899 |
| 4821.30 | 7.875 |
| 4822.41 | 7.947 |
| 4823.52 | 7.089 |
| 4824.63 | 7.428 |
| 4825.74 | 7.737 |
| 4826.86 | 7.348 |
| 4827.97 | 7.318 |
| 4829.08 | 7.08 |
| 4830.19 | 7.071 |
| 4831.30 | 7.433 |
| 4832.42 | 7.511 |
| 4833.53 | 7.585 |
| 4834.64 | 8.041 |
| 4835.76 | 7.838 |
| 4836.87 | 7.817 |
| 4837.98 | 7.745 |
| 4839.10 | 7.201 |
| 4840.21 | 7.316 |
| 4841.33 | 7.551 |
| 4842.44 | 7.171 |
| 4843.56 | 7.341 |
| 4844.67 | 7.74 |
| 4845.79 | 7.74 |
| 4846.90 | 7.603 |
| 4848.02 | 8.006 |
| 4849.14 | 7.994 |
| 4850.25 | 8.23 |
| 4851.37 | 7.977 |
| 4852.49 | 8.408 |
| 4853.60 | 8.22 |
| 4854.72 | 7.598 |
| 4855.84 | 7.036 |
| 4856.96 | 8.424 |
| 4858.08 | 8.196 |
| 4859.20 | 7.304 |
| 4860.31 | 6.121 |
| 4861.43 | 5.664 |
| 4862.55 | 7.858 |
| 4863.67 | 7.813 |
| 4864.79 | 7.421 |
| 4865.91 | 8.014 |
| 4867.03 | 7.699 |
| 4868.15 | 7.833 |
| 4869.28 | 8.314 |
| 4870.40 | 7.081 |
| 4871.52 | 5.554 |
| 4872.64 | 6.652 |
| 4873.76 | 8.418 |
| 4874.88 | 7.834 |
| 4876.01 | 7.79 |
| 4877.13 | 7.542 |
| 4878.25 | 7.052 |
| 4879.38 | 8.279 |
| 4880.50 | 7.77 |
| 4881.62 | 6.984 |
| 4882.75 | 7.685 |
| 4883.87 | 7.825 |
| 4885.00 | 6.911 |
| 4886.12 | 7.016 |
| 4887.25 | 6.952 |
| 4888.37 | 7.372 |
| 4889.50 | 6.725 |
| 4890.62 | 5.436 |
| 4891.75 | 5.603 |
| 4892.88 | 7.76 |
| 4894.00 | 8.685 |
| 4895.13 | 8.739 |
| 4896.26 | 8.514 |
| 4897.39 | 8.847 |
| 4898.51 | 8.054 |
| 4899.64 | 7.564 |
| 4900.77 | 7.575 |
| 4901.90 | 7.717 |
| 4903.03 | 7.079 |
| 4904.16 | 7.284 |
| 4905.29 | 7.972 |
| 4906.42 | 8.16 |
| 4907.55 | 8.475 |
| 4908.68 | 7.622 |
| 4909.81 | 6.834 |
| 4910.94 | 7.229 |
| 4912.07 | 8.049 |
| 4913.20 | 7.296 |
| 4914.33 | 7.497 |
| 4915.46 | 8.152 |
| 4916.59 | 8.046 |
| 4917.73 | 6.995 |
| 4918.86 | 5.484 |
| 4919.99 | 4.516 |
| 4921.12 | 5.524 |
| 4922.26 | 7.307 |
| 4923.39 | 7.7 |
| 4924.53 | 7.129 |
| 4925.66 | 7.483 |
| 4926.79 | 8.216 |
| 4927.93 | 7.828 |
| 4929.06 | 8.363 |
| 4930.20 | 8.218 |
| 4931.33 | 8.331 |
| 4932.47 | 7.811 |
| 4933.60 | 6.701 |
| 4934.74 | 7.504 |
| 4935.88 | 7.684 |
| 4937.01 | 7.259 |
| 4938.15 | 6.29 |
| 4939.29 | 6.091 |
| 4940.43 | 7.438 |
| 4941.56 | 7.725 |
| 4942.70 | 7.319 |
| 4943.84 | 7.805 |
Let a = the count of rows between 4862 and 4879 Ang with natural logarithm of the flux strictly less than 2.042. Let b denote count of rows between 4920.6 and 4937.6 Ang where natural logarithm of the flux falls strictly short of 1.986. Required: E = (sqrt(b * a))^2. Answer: 28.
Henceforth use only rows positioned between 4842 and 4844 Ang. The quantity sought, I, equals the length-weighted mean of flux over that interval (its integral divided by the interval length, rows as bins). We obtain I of 7.2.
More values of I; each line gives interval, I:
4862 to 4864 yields 7.8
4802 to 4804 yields 8.2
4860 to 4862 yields 5.9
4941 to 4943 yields 7.5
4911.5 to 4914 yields 7.7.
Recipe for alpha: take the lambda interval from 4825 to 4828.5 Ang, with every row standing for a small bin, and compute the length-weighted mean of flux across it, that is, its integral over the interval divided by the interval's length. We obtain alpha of 7.5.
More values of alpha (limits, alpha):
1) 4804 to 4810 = 7.7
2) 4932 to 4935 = 7.3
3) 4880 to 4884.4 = 7.6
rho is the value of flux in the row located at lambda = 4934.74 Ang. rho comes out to 7.504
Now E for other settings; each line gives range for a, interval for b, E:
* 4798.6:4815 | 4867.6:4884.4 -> 30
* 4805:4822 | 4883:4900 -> 18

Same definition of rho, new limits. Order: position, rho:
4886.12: 7.016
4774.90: 7.849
